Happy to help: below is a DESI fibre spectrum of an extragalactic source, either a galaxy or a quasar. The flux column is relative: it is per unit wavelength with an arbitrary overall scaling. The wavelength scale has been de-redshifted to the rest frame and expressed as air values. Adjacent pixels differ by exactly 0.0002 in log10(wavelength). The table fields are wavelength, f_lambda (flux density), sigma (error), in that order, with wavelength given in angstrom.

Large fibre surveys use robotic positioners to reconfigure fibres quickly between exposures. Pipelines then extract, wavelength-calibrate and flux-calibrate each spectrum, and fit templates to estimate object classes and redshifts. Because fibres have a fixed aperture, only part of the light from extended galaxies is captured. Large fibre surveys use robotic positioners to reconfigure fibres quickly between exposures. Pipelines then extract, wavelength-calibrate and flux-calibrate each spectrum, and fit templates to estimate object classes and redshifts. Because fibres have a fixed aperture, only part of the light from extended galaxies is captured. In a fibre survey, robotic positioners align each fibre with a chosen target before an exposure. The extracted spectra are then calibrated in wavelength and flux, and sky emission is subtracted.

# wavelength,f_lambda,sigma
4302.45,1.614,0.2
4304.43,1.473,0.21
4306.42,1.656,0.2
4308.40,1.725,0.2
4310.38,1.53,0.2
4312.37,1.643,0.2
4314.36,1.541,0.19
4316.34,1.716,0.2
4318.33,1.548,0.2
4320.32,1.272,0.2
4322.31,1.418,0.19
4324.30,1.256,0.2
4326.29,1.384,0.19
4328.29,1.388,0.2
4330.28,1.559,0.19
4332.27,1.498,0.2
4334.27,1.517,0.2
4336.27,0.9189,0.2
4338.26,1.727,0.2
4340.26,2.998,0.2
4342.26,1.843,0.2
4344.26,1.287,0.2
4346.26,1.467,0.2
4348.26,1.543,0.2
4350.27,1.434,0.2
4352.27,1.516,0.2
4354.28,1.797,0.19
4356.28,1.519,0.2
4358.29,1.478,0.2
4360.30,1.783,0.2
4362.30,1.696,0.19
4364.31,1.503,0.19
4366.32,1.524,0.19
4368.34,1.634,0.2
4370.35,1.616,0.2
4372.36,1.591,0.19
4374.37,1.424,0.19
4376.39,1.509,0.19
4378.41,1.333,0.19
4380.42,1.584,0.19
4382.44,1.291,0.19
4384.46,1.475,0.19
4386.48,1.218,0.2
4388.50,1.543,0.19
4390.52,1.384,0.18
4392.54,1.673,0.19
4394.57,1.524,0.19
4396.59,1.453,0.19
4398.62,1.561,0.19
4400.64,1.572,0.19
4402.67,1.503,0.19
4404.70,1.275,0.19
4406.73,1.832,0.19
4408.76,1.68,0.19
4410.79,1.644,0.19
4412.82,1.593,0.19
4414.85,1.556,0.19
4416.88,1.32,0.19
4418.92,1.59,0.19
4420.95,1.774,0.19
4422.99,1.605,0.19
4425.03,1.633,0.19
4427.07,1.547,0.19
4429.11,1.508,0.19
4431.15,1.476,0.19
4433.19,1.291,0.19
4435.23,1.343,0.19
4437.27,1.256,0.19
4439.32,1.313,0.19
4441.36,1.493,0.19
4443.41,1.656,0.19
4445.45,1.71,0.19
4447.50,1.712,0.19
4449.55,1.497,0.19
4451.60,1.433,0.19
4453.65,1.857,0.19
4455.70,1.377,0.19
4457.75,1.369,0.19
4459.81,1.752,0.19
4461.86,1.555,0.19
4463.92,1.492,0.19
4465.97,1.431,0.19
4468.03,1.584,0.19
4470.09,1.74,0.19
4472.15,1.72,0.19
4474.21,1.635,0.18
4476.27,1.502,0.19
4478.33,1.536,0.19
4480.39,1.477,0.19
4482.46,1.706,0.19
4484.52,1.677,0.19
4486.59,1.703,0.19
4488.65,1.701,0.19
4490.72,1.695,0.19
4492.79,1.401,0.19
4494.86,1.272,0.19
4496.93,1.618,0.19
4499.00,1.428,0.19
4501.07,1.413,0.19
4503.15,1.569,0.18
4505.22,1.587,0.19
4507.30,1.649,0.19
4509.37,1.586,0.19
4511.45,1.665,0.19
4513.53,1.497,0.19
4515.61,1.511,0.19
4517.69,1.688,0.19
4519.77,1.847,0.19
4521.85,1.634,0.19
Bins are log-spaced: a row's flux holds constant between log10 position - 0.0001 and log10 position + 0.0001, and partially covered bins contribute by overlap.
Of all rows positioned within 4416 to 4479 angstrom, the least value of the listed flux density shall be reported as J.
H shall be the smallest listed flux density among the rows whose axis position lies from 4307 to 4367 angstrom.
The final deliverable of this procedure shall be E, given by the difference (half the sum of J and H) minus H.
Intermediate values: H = 0.9189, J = 1.256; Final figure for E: 0.17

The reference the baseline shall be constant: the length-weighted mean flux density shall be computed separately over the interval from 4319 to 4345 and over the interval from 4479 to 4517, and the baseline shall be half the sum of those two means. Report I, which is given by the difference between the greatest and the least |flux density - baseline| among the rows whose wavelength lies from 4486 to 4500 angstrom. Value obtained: 0.221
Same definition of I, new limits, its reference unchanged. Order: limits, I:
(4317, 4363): 1.439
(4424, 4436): 0.256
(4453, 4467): 0.301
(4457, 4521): 0.291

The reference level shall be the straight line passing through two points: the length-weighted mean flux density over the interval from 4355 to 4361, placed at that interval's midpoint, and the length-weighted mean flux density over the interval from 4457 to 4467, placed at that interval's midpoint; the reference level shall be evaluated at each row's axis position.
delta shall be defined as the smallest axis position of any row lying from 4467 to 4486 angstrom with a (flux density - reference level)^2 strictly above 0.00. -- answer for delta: 4468.03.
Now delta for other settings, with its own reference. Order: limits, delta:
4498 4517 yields 4499.00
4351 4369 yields 4352.27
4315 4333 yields 4316.34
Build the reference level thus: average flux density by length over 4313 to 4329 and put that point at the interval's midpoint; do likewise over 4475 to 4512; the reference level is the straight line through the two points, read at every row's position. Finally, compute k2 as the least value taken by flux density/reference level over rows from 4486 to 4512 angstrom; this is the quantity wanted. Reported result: 0.81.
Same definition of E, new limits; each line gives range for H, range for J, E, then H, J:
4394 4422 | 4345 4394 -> -0.03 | 1.275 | 1.218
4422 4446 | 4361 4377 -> 0.08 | 1.256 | 1.424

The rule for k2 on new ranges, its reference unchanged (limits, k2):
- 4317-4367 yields 0.63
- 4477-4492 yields 0.95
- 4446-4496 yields 0.81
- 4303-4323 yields 0.88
